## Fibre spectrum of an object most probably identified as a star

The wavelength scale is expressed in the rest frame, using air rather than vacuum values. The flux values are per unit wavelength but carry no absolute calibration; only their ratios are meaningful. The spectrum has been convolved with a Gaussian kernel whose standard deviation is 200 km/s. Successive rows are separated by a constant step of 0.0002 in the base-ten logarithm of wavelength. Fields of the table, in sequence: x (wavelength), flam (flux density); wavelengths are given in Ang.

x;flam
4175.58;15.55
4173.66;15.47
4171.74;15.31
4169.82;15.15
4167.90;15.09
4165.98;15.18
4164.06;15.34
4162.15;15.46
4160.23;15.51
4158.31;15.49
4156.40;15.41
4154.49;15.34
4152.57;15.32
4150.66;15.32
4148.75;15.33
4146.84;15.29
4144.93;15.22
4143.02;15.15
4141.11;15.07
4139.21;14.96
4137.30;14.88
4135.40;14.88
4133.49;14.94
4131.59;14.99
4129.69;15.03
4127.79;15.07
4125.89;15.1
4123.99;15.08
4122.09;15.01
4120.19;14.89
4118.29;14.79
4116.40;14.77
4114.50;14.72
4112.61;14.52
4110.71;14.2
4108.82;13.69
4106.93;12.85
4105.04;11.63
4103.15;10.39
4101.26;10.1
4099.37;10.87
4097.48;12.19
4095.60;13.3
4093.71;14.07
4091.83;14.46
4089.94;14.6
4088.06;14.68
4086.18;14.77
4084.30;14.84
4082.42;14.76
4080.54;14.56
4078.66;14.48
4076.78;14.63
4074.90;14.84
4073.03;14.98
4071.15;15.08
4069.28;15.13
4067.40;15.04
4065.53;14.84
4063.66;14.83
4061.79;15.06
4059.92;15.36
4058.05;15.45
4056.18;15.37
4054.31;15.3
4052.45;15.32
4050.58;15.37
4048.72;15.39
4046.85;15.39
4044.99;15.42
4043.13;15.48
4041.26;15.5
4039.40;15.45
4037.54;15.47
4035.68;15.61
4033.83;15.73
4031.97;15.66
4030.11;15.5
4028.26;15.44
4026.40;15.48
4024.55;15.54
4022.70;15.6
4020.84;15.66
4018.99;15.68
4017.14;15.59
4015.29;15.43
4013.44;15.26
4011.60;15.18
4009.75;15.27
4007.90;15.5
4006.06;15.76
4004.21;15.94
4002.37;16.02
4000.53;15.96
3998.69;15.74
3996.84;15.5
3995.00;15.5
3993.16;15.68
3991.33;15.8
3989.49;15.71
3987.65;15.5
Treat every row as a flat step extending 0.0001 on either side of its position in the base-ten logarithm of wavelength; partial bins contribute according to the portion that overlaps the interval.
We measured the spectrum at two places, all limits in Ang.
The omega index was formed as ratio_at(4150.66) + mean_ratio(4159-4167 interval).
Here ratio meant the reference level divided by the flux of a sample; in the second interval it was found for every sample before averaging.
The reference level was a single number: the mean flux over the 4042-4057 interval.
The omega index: 2.00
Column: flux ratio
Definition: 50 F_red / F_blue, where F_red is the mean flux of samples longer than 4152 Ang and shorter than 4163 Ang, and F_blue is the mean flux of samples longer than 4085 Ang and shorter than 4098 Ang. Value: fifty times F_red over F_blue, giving 55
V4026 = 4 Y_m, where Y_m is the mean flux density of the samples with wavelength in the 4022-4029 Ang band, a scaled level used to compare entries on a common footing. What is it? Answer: 62.1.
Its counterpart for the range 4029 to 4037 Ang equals 62.5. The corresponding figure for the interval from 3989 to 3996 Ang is 62.7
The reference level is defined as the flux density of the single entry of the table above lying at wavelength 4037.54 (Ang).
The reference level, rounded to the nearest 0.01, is 15.47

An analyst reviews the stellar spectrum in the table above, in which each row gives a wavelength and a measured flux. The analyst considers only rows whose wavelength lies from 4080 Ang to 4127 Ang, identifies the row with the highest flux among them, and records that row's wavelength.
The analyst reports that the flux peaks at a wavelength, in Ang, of 4125.89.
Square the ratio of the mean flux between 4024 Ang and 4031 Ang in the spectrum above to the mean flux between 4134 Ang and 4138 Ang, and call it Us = 1.08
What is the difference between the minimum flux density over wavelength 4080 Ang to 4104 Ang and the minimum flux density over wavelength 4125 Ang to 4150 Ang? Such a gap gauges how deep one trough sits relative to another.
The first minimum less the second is -4.8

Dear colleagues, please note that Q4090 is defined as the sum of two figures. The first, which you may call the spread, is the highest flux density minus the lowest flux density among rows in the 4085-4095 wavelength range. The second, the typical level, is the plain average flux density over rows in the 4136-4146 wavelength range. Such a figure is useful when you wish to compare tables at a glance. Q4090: 15.8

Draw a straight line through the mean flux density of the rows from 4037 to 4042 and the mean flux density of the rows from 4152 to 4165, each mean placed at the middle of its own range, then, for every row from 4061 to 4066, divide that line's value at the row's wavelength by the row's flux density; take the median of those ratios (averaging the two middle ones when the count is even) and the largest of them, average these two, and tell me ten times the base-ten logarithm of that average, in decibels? 0.18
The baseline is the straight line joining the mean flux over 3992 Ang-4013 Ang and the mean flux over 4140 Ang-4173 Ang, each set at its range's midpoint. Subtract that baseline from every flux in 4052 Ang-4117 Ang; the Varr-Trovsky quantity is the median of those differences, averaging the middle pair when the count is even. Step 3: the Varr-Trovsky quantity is -0.70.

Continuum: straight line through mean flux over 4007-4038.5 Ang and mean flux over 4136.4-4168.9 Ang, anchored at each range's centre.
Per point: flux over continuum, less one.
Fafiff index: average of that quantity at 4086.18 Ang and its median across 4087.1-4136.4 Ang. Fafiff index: -0.044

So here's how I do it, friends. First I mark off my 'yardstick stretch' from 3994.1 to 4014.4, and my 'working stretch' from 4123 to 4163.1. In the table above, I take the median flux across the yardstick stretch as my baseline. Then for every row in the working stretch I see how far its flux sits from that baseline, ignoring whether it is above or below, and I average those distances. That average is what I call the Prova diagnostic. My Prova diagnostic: 0.32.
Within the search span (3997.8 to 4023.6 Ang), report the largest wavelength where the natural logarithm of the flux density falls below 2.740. 4015.29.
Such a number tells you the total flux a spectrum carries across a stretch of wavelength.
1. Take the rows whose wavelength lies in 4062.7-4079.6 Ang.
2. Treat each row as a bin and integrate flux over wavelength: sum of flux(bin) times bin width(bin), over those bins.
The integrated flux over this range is 251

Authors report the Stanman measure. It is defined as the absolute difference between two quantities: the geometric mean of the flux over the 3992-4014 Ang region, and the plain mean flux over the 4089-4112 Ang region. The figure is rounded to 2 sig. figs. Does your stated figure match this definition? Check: 2.9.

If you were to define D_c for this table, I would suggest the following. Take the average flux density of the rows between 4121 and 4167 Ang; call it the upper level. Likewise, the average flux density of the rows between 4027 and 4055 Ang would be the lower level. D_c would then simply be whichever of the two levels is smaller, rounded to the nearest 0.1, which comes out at 15.2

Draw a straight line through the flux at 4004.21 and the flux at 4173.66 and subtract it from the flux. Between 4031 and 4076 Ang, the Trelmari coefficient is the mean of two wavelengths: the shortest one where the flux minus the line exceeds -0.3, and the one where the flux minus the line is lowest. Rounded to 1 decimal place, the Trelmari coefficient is 4047.8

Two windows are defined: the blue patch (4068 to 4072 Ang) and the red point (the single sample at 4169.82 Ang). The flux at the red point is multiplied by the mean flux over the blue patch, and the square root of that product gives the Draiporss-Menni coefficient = 15.1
